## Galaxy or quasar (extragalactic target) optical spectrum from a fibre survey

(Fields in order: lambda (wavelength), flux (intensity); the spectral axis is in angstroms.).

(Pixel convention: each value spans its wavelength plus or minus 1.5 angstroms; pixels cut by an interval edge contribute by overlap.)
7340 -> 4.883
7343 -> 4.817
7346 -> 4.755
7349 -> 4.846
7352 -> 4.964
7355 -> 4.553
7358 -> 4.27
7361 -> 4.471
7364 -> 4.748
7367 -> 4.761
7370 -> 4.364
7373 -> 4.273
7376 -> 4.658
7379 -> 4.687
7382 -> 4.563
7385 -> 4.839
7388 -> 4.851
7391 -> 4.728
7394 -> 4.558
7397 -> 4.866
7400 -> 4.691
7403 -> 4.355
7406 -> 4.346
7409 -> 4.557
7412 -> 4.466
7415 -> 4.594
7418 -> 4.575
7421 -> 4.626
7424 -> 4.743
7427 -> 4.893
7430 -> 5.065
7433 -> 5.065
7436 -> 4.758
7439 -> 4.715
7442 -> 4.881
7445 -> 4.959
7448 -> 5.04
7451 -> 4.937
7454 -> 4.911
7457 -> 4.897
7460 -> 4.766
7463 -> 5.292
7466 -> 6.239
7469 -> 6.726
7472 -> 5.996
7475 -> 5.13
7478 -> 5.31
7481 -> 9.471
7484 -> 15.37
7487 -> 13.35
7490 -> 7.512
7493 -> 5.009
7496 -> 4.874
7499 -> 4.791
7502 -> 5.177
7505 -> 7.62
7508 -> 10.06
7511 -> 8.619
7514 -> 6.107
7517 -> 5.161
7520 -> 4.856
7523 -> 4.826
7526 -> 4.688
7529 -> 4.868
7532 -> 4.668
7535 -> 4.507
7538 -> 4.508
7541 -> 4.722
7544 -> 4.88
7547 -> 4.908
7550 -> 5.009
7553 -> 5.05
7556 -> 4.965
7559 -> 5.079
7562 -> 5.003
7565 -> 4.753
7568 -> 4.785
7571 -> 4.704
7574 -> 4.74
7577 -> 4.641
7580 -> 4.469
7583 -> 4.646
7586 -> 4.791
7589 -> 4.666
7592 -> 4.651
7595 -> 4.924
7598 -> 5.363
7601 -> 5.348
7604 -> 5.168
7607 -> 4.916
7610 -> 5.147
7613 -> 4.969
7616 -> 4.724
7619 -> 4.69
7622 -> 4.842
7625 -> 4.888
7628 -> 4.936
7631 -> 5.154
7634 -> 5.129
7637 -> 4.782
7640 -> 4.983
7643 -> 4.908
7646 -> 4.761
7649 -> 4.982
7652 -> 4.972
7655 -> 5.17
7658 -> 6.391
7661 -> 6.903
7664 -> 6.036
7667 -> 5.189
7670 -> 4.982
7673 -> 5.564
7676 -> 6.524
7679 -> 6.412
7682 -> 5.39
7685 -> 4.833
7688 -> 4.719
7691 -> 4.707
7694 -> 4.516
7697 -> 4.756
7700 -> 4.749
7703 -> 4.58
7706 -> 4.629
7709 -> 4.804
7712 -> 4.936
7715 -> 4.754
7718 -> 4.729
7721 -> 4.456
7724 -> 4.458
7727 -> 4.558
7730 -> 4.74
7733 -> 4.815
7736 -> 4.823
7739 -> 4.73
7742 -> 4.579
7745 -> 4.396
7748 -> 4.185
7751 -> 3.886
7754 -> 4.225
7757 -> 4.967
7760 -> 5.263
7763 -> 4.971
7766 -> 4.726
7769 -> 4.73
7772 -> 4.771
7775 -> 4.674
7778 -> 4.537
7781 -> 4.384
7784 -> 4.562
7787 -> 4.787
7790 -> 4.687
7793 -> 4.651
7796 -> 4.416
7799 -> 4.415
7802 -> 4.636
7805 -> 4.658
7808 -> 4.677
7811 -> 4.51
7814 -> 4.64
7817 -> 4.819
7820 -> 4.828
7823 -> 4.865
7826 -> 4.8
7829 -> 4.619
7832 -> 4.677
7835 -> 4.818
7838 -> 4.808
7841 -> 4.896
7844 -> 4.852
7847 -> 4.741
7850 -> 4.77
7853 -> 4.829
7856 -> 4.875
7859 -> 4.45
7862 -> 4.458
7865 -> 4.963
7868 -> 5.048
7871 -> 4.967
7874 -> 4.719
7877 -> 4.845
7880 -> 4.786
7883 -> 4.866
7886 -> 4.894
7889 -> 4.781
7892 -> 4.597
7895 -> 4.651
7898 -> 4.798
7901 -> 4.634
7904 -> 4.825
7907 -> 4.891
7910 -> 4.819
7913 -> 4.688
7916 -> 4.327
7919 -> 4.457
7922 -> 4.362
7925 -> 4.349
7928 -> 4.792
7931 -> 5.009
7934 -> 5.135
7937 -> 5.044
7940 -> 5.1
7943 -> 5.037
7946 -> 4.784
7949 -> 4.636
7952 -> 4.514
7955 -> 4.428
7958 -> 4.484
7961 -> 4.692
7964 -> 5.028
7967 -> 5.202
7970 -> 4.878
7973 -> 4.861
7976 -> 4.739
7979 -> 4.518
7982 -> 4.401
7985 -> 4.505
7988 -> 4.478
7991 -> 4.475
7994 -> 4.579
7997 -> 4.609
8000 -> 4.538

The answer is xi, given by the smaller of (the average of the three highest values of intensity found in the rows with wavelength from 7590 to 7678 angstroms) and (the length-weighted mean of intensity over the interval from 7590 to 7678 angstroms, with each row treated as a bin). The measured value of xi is 5.21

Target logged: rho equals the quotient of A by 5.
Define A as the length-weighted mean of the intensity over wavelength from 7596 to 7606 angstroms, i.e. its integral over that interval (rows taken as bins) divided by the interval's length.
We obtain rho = 1.051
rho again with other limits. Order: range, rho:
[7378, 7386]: 0.938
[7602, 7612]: 1.017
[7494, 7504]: 1.017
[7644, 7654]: 0.984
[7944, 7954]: 0.931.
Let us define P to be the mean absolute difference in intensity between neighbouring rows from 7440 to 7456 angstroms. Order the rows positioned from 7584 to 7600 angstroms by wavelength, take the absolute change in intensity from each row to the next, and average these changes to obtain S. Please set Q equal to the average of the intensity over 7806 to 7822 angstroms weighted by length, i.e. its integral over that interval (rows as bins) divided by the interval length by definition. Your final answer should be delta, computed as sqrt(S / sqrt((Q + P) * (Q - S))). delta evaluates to 0.215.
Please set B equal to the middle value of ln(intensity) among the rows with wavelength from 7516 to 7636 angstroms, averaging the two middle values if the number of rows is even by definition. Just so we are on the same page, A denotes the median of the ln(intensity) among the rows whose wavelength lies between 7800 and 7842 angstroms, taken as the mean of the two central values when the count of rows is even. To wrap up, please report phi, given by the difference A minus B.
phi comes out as -0.03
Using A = 1.556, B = 1.58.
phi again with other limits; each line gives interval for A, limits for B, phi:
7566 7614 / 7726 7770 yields 0.01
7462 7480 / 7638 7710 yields 0.13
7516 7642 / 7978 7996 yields 0.08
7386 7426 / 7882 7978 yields -0.04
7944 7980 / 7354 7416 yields 0.03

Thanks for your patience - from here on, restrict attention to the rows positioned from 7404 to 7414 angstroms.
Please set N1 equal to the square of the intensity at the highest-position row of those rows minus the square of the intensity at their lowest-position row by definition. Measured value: 1.1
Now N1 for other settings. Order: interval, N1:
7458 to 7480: 5.5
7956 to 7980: 0.3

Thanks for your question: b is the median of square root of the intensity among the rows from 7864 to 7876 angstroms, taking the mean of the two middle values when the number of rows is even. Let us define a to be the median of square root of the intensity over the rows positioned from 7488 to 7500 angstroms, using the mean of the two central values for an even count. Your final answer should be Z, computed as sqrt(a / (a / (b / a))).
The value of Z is 1.00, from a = 2.22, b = 2.23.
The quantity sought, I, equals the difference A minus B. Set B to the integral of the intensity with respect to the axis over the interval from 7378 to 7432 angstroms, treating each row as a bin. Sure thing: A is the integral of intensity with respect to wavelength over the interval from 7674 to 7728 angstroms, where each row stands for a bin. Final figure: 14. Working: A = 266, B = 252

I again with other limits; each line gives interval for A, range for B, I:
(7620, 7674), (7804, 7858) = 26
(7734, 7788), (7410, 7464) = -12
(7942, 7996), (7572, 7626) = -10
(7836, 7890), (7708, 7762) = 10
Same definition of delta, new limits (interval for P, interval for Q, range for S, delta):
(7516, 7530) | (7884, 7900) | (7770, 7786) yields 0.172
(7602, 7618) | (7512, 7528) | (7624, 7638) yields 0.174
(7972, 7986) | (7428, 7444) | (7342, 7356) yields 0.187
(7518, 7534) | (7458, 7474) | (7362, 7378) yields 0.197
